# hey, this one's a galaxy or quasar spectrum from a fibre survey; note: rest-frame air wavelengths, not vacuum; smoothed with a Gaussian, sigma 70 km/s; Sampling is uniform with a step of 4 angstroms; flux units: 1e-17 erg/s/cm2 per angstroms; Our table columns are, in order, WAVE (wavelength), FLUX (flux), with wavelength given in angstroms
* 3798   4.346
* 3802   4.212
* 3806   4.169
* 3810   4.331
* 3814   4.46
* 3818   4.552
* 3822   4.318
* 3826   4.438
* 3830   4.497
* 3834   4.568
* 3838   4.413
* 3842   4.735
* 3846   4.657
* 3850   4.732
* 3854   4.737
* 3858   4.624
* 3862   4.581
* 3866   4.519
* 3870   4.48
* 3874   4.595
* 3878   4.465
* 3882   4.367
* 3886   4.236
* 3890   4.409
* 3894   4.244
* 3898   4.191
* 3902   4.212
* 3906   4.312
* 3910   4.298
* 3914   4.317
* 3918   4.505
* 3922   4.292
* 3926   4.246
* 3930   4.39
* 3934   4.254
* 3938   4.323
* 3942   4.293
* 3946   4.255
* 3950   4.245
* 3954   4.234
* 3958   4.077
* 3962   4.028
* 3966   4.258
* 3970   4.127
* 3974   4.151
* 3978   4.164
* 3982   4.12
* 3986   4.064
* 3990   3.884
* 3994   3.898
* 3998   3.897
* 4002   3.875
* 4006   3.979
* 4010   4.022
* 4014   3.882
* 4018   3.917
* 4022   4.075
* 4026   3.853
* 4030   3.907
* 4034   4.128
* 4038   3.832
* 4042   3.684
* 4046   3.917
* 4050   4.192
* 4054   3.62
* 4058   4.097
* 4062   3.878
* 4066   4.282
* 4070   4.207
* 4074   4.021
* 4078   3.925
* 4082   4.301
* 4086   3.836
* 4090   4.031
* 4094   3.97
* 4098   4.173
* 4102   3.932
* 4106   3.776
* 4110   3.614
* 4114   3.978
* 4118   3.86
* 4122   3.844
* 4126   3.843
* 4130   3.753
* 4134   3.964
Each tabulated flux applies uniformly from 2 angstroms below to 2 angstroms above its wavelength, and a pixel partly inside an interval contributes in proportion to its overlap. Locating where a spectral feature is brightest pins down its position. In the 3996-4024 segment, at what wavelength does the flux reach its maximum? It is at 4022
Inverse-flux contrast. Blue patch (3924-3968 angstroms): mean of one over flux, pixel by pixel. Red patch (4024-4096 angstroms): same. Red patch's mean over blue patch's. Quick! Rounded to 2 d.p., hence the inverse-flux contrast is 1.07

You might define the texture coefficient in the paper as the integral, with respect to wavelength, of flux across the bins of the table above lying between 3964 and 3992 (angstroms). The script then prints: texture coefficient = 115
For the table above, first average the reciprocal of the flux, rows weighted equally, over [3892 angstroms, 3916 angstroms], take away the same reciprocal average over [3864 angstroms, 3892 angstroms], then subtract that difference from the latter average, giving 0.216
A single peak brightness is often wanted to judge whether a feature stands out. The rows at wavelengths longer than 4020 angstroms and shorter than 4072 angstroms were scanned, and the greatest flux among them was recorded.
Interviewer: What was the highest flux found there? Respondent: 4.282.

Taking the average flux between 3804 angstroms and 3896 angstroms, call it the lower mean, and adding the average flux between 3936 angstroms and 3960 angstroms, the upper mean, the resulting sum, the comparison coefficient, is 8.72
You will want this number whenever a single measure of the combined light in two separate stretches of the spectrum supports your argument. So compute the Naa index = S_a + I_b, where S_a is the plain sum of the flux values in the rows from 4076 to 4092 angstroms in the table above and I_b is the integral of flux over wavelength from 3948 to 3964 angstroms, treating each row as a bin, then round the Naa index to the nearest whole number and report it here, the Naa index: 82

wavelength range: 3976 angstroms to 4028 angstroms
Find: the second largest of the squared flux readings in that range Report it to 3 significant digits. 17.0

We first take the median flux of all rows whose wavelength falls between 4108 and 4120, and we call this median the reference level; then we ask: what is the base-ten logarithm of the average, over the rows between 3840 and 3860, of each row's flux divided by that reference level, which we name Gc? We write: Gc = 0.09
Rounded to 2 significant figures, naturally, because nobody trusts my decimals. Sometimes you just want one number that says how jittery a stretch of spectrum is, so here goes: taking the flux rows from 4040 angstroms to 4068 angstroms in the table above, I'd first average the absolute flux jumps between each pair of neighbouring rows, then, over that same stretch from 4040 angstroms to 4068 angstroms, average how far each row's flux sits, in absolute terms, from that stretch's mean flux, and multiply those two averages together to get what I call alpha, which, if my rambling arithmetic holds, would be 0.074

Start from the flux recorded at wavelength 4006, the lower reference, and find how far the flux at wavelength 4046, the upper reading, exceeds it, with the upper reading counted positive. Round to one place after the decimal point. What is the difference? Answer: -0.1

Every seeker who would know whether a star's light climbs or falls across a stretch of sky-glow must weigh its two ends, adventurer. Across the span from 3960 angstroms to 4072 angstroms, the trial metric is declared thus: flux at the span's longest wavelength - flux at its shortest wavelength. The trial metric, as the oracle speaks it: 0.18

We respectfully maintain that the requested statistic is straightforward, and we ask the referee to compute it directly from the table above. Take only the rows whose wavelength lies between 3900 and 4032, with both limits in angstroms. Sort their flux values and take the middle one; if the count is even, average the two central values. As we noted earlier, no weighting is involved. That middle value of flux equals 4.2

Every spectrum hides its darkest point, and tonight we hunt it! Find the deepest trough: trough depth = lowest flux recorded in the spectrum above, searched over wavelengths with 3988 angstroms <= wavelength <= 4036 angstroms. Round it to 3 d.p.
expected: 3.853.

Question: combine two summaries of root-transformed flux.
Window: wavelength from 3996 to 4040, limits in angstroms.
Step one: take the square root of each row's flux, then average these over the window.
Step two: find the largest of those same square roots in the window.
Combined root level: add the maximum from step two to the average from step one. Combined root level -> 4.02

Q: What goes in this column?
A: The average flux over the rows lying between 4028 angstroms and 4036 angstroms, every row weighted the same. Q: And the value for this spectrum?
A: 4.02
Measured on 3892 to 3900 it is 4.22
